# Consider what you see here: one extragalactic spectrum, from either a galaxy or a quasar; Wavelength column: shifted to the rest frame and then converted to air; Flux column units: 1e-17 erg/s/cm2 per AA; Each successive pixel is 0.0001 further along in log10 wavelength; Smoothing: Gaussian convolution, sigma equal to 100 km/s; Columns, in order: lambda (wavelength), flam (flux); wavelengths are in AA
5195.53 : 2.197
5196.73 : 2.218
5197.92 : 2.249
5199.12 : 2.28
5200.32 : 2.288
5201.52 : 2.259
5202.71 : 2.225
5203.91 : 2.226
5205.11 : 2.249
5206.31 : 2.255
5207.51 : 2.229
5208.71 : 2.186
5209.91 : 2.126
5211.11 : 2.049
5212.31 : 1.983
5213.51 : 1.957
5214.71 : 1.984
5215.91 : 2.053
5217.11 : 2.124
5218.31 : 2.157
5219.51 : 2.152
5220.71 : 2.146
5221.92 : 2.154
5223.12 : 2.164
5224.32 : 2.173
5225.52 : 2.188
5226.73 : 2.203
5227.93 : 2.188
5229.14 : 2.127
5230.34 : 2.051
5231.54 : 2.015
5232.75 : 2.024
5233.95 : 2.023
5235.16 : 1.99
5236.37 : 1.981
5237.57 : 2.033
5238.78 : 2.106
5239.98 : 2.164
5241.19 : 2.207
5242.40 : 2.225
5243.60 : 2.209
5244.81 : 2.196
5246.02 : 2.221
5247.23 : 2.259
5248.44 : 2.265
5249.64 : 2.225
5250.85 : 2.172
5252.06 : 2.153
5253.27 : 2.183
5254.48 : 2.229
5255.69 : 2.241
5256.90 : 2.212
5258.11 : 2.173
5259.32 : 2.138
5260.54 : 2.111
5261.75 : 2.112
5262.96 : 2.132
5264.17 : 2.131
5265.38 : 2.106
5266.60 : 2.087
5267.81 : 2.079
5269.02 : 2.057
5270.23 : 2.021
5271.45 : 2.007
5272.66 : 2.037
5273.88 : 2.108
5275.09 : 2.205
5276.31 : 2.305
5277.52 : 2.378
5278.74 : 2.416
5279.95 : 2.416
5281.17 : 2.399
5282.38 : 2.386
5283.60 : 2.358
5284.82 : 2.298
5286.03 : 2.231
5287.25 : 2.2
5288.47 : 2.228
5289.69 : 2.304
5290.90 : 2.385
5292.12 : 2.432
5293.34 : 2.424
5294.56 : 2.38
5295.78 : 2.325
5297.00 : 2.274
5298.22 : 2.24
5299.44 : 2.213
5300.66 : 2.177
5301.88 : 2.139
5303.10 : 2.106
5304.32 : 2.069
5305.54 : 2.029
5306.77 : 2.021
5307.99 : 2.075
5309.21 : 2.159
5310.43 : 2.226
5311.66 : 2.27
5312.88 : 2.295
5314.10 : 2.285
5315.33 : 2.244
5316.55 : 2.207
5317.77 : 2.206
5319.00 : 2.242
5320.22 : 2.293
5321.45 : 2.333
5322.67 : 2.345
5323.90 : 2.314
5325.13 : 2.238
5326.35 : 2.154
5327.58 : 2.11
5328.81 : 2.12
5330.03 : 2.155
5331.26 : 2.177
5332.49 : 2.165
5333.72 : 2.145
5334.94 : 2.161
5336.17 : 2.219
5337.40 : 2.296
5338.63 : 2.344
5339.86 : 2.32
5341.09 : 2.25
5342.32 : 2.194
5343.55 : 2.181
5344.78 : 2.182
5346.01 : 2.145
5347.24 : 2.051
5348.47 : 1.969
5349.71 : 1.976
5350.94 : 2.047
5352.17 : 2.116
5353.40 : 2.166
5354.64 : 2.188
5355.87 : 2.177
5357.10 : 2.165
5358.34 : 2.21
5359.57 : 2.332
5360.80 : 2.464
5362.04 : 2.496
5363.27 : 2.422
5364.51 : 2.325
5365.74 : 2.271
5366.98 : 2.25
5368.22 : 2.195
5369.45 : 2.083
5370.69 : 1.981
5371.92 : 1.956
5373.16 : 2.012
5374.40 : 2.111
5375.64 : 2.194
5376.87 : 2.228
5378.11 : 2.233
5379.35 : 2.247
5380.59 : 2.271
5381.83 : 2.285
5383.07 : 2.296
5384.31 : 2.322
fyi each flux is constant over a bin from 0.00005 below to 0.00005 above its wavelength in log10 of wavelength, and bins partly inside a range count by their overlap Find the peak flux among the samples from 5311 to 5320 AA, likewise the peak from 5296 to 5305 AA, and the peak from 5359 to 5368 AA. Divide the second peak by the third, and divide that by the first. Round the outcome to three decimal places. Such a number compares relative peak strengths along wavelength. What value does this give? 0.397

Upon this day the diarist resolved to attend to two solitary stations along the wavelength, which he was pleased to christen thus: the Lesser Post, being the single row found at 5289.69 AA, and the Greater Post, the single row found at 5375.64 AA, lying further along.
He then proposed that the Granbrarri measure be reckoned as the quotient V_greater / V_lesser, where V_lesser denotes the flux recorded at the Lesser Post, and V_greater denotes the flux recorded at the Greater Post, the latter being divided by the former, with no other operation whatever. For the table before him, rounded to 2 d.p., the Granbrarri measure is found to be 0.95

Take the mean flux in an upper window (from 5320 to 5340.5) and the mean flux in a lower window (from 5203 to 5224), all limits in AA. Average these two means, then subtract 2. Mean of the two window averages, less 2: 0.179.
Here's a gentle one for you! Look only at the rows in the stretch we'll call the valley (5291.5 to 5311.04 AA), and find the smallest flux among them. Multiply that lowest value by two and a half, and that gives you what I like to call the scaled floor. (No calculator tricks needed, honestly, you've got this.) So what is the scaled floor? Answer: 5.05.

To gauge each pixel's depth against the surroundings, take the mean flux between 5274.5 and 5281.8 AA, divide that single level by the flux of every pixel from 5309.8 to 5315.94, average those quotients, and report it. 1.04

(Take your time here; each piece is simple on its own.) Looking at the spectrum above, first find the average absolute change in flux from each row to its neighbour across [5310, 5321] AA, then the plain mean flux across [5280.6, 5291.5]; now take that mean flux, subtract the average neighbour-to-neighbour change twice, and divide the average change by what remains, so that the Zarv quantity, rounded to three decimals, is 0.014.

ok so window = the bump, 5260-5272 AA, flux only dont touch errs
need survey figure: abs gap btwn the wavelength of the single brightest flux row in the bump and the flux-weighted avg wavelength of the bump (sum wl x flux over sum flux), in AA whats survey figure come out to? 3.0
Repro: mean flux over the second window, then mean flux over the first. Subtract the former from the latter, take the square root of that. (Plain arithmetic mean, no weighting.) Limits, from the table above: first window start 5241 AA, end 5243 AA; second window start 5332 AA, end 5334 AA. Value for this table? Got 0.25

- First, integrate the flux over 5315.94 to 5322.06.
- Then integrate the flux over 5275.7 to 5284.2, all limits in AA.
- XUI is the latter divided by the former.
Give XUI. 1.5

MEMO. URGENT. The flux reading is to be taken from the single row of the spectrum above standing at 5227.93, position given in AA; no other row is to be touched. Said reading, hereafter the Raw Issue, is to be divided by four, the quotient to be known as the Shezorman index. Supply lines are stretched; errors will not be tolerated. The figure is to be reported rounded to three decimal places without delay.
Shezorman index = 0.547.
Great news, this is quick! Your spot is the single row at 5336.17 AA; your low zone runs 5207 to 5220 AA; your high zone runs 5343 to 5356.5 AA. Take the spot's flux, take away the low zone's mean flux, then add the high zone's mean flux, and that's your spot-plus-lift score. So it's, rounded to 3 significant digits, 2.24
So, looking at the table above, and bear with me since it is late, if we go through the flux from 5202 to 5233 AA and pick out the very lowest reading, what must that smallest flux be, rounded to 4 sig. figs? 1.957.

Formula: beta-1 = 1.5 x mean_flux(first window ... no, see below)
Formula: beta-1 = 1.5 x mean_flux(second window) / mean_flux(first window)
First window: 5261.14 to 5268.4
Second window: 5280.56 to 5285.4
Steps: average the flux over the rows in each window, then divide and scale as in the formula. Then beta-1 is 1.68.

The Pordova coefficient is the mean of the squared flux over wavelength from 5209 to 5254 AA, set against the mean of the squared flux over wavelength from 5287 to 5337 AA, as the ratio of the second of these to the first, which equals 1.09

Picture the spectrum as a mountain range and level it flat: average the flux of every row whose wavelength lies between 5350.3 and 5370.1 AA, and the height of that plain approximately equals 2.24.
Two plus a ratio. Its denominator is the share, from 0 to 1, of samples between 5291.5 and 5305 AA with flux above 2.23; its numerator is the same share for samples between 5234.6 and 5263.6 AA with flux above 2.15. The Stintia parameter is 3.22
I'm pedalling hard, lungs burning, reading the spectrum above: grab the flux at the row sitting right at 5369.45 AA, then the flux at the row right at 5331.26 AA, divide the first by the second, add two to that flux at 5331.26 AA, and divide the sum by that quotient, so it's 4.37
